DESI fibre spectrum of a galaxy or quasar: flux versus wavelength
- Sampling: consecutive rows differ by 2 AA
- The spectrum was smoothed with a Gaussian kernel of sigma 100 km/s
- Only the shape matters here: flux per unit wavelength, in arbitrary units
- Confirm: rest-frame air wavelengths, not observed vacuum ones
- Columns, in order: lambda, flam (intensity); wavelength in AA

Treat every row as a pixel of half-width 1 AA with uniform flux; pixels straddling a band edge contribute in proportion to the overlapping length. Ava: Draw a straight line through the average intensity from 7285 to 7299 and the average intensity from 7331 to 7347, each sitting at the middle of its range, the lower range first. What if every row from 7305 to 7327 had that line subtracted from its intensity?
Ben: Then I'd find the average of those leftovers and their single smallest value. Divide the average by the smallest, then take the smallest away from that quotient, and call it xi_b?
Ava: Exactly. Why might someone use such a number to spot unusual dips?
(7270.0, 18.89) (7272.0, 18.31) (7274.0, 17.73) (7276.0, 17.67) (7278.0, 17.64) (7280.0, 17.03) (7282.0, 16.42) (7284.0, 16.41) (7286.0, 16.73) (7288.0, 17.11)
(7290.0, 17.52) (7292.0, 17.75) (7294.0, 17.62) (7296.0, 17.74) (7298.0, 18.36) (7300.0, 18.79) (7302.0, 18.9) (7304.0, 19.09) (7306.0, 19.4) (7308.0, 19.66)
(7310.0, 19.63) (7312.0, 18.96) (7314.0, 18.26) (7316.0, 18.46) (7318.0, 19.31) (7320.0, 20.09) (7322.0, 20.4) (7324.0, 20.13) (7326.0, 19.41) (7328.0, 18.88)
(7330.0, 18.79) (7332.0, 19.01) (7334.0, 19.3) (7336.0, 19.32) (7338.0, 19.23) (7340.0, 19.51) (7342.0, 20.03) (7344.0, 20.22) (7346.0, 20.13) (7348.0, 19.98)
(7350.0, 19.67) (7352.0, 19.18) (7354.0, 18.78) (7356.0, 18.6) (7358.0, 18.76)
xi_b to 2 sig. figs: -3.2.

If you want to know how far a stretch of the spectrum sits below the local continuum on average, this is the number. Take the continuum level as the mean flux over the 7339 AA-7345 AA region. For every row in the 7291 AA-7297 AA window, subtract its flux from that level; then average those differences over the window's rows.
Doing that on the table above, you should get 2.2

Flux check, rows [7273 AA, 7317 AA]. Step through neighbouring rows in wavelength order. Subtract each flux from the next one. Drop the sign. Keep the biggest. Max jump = 0.70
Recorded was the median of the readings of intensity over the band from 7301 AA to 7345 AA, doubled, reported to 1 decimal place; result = 38.6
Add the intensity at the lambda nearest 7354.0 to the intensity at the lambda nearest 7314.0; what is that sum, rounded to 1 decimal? 37.0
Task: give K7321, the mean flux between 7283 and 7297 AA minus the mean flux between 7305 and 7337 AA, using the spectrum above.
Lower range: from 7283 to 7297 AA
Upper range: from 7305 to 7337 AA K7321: -2.0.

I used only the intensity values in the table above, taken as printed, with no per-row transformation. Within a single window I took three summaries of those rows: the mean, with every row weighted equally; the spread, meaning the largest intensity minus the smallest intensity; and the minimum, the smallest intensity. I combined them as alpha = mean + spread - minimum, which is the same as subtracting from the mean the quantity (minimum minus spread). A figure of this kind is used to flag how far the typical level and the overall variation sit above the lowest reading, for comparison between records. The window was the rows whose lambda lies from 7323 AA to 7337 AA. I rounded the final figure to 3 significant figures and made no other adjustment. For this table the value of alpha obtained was 1.81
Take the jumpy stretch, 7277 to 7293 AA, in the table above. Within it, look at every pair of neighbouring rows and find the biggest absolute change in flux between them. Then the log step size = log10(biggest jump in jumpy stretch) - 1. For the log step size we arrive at -1.215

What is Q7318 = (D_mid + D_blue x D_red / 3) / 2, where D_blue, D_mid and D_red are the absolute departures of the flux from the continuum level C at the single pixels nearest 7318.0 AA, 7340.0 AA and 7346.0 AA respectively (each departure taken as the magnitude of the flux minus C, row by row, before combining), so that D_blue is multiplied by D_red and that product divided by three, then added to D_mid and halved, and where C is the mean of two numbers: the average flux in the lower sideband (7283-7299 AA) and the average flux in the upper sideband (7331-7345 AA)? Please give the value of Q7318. 0.8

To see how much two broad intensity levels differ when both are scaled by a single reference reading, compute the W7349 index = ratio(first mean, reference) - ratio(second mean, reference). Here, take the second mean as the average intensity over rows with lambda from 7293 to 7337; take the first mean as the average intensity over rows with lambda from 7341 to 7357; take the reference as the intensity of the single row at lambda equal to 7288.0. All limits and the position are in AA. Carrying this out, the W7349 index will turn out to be 0.030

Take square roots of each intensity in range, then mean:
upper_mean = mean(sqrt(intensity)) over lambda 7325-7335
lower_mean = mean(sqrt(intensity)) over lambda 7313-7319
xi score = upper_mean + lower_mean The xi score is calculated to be 8.69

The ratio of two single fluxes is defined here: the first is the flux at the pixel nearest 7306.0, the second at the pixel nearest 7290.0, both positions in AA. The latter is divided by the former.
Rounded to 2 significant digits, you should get 0.90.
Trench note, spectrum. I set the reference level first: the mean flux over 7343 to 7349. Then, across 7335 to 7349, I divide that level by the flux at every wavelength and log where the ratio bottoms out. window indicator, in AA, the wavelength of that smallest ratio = 7344.0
